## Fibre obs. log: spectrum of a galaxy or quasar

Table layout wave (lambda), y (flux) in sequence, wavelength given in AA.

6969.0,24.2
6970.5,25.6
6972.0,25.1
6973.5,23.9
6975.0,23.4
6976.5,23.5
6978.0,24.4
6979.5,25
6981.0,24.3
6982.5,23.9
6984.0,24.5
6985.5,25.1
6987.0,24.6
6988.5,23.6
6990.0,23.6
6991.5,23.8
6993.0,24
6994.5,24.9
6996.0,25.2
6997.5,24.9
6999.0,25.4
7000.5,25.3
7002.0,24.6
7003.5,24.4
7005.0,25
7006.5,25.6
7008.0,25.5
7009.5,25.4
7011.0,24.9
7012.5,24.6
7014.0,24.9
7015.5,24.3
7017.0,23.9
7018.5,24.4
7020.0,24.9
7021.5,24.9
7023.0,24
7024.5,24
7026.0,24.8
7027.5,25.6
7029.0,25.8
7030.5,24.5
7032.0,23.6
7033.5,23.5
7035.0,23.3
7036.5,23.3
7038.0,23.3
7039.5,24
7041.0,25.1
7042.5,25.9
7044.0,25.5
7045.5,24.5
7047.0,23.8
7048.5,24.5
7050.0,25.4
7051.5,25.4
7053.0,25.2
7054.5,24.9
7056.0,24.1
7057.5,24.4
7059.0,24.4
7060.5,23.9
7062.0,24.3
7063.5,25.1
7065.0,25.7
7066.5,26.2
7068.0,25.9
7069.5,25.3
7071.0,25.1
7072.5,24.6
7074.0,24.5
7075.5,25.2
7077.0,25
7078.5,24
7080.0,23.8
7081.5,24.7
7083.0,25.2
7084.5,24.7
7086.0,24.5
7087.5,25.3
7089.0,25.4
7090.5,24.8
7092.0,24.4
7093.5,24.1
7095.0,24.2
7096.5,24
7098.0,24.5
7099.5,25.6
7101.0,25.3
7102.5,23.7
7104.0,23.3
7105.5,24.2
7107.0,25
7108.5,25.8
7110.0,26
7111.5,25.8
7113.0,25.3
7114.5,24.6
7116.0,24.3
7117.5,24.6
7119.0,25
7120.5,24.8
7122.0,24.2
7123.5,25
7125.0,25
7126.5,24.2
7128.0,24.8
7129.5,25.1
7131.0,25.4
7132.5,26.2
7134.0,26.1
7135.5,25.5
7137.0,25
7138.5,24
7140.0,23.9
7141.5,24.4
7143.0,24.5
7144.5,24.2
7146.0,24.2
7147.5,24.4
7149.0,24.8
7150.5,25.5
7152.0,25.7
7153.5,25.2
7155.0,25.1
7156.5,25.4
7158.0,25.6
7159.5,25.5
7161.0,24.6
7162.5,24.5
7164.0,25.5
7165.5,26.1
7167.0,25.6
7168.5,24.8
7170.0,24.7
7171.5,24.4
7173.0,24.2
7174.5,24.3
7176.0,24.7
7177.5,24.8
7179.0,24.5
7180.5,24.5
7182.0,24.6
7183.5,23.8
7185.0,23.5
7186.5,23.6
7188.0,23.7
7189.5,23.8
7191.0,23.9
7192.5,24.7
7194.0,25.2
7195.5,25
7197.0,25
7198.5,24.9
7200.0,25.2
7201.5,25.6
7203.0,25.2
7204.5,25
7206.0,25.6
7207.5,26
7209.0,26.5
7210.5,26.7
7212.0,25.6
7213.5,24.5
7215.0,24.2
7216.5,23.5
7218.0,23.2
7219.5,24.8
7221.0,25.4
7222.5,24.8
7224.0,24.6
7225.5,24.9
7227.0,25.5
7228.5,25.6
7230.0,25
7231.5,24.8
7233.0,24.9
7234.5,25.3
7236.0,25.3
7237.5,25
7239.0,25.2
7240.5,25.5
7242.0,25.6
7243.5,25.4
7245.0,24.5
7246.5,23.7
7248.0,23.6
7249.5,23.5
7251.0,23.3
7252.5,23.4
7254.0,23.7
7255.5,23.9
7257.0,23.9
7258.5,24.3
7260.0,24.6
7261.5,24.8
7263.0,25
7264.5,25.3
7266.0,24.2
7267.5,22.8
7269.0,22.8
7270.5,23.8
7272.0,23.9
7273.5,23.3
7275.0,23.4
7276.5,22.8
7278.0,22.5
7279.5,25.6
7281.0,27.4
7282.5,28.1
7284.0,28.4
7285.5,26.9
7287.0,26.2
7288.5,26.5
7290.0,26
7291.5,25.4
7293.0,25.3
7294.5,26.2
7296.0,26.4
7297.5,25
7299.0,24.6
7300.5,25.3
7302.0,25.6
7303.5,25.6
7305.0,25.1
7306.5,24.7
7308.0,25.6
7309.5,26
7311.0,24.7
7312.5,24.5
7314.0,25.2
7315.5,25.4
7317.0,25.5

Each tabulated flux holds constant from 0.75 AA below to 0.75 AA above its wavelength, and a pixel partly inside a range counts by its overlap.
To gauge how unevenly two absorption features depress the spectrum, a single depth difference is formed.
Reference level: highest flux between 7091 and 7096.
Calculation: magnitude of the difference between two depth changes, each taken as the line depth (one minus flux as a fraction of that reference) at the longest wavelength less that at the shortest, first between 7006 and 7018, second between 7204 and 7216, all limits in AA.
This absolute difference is 0.037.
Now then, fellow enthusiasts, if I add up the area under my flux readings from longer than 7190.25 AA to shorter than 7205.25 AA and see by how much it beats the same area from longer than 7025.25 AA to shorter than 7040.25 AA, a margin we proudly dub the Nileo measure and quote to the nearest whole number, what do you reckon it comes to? 12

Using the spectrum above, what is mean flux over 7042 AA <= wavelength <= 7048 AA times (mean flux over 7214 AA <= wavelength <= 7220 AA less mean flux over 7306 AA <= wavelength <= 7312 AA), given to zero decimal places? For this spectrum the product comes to -33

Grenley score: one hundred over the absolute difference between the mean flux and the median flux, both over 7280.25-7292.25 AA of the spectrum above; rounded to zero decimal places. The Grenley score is 615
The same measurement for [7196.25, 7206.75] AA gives 7000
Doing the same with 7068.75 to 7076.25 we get 625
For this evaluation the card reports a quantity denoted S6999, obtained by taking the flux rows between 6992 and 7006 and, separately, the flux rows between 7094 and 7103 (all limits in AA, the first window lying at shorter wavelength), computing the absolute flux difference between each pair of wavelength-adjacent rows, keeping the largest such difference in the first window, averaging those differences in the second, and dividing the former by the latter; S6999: 1.2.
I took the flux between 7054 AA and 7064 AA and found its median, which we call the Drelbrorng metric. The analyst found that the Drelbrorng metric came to 24.4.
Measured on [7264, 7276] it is 23.6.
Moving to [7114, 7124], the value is 24.6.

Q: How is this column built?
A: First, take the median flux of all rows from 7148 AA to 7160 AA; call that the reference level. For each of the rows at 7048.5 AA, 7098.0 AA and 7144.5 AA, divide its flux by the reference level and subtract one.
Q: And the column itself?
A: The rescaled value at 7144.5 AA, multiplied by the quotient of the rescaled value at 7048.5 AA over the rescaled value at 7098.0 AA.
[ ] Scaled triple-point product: -0.049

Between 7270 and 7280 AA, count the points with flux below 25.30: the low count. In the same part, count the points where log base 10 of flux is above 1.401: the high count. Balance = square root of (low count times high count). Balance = 2.45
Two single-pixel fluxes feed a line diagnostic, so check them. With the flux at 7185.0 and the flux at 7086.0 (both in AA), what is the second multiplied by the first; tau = 576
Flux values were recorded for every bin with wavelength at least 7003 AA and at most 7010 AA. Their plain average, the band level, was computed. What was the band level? 25.2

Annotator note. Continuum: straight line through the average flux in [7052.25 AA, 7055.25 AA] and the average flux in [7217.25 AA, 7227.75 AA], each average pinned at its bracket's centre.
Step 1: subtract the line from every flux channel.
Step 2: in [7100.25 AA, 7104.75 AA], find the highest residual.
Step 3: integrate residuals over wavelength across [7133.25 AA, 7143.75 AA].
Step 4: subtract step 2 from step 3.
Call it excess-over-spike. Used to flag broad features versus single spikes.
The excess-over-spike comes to -2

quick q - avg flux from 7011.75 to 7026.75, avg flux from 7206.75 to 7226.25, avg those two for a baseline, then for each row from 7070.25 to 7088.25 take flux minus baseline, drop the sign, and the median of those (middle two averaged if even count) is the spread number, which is 0.3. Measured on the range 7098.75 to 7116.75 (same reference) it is 0.7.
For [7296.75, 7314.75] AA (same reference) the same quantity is 0.4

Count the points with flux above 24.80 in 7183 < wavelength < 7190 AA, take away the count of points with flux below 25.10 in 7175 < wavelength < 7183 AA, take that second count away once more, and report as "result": -10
